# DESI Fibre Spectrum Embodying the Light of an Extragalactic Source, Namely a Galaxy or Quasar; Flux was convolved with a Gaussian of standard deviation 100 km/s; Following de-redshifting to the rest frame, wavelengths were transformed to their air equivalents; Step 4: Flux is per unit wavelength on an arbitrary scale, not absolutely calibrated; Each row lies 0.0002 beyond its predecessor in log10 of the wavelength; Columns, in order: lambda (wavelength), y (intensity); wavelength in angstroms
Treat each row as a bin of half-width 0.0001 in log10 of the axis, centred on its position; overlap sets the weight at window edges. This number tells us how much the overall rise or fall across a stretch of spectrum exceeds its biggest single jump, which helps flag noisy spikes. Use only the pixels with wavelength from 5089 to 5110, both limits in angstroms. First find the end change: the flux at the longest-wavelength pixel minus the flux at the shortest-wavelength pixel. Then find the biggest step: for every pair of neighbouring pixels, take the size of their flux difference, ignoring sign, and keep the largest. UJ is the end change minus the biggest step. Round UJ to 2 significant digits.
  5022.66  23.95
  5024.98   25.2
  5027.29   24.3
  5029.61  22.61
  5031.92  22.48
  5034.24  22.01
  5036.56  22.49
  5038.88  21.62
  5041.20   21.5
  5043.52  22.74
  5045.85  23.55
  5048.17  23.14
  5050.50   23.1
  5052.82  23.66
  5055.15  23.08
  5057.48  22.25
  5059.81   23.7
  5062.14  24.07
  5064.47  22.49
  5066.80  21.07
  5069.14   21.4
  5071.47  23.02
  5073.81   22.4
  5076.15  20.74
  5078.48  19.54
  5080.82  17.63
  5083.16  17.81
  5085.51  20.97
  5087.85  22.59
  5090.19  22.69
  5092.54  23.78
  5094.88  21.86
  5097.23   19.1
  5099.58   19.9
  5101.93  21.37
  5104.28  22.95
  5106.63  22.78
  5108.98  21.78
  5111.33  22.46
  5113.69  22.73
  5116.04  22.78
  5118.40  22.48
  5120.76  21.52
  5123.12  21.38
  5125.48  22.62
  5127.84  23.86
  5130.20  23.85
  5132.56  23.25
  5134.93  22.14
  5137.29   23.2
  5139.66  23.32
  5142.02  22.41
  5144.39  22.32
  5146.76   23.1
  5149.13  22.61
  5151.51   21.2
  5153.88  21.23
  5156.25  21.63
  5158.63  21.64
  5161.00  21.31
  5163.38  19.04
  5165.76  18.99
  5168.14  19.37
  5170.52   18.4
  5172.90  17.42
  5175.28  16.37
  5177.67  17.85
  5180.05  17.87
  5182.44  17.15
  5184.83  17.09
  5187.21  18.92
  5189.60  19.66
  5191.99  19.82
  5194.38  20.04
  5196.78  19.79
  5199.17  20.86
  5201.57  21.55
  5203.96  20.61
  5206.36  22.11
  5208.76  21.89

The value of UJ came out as -3.7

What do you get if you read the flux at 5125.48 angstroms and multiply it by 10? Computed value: 226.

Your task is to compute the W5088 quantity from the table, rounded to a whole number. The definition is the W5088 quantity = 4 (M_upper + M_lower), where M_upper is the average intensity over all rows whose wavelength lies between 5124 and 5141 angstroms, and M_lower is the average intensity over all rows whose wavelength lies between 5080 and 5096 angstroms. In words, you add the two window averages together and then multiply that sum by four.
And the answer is 177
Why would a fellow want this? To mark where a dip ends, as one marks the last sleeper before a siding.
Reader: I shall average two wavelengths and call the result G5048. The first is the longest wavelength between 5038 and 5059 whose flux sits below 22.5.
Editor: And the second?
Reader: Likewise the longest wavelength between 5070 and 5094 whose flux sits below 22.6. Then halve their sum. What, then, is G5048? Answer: 5072.7 angstroms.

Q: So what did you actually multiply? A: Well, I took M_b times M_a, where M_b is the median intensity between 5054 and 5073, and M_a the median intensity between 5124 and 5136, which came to 529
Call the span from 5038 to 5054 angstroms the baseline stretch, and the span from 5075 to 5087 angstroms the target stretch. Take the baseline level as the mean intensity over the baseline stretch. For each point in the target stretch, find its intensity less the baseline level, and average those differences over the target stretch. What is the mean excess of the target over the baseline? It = -3.4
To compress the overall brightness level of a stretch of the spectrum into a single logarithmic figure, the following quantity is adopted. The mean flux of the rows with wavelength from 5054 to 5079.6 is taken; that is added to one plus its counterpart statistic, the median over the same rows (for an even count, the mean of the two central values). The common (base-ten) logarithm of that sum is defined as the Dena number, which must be 1.66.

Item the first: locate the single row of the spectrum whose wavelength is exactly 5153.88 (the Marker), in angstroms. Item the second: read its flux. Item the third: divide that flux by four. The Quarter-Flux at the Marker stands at 5.3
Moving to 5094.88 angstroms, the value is 5.5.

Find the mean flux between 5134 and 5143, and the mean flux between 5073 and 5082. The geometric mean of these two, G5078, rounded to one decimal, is 21.4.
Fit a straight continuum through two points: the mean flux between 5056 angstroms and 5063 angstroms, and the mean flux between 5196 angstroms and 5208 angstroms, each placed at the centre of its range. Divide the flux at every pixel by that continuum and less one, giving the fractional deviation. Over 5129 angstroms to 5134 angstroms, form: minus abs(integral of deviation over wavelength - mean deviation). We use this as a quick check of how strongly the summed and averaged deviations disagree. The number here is -0.24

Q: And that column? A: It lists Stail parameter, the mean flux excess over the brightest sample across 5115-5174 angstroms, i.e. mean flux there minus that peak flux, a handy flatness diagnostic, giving -2.22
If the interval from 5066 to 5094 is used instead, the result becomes -2.64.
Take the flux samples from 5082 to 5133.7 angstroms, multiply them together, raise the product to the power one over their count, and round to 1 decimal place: 22.0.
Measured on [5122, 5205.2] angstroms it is 20.5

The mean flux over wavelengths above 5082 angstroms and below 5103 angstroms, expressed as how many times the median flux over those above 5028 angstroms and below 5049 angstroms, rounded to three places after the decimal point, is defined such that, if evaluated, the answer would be 0.939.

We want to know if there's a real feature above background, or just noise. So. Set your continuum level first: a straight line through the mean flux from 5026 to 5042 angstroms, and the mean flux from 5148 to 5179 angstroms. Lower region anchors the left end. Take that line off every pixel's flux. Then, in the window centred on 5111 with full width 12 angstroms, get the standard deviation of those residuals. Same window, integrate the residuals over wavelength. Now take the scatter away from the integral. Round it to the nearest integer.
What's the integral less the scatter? 19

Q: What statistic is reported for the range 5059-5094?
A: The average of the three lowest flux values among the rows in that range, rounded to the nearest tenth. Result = 18.3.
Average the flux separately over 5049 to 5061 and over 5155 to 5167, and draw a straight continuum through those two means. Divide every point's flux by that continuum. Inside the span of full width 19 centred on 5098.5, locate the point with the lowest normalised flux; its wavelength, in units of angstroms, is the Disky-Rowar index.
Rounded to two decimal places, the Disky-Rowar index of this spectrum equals 5097.23 angstroms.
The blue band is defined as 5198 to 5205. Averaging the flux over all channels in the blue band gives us 21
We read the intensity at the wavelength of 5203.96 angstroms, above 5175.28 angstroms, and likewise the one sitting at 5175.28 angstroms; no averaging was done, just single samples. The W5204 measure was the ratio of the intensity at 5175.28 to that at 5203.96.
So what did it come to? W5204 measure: 0.79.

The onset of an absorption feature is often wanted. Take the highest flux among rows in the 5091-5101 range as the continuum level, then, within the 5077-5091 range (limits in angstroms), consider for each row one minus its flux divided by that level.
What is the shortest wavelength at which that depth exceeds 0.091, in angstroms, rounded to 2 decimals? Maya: 5078.48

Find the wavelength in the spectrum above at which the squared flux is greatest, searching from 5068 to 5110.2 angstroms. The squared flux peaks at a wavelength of 5092.54 angstroms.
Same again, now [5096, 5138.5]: 5127.84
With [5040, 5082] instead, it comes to 5062.14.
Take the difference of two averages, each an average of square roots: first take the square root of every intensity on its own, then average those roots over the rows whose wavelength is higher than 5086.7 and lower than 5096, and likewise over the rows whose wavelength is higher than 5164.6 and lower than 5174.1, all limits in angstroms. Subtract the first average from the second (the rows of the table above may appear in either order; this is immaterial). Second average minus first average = -0.46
